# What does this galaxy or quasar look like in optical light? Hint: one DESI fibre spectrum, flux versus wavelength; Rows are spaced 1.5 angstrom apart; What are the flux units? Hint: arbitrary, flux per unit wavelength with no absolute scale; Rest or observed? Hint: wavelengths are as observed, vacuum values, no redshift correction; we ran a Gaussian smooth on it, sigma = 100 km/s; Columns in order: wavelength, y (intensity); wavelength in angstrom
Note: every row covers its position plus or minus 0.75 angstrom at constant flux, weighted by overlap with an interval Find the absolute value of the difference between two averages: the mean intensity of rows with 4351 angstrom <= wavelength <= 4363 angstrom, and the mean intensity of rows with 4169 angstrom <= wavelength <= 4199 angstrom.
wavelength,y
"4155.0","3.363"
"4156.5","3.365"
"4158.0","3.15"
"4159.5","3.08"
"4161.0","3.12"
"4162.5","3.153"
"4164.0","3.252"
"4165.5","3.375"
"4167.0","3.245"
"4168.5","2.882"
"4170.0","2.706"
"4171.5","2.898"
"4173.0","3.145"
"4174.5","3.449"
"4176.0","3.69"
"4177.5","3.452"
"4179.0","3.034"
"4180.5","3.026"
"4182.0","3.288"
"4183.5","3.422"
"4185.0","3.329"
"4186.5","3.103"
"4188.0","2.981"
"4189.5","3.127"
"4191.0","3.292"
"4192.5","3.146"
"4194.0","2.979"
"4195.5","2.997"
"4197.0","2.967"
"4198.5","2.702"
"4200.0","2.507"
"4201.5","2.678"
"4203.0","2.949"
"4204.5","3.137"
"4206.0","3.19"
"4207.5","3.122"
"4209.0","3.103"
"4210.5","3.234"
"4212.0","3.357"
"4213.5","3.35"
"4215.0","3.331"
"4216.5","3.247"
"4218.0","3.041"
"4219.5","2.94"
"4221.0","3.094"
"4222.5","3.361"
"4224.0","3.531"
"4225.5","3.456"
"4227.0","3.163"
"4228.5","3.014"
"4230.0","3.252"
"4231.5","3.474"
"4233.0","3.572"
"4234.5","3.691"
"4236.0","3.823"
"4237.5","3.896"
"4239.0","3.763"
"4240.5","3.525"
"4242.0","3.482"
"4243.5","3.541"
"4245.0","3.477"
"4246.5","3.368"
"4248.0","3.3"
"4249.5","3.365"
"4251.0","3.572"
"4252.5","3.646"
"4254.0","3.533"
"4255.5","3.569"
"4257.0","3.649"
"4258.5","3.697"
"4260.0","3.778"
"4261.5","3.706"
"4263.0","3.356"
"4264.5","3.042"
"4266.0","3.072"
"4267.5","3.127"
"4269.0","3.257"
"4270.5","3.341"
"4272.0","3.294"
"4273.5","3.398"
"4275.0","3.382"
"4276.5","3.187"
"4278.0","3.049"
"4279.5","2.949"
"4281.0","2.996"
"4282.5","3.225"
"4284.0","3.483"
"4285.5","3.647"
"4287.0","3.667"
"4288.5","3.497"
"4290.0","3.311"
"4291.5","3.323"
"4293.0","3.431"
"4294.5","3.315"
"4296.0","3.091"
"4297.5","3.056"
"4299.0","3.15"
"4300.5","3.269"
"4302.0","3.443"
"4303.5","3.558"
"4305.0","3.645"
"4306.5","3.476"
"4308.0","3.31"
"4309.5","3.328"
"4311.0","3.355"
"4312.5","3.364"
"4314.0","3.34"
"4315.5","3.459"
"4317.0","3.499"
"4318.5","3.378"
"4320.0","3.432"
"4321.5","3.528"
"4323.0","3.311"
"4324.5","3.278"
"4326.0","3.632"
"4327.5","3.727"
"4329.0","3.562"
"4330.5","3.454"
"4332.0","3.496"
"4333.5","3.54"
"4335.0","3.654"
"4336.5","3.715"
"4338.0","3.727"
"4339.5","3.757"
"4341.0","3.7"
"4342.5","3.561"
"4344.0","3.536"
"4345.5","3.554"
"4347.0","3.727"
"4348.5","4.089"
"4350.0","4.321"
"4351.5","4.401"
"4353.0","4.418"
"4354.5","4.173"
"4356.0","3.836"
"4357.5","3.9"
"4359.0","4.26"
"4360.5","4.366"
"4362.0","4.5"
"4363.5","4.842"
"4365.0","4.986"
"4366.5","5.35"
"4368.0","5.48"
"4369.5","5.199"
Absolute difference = 1.1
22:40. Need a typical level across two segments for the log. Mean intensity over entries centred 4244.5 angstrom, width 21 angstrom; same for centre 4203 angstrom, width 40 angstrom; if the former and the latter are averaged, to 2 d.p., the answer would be 3.33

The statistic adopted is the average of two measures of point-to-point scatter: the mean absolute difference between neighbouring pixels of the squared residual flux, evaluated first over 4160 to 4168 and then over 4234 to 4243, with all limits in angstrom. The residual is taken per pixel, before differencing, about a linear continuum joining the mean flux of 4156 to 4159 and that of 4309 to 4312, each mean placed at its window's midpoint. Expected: 0.06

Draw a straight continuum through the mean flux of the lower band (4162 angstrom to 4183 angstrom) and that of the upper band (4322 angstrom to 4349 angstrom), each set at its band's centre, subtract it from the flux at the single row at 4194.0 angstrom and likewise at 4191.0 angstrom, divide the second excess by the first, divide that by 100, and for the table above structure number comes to -0.002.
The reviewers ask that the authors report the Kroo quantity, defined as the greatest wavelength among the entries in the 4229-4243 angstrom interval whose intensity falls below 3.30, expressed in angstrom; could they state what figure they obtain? 4230.0 angstrom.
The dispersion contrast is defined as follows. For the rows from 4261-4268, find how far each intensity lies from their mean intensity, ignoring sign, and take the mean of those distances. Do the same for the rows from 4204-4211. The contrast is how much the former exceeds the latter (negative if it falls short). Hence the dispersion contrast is 0.17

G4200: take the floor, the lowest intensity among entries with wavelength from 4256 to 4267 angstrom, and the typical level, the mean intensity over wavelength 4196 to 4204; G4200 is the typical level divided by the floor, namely 0.91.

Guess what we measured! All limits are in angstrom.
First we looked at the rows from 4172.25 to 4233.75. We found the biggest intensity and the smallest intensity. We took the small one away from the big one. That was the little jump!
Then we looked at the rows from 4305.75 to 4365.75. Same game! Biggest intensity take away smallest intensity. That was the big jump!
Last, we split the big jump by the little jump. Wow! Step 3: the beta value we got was 1.4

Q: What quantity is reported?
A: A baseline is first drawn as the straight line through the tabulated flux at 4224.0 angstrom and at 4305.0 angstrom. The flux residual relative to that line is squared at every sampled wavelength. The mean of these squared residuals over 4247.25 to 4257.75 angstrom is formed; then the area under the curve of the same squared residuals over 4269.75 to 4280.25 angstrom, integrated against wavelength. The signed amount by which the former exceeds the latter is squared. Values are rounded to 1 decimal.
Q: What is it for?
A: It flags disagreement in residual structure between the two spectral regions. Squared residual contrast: 3.0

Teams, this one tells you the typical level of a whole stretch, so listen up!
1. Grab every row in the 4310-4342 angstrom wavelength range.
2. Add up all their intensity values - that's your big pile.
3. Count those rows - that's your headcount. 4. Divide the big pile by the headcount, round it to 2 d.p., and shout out 3.52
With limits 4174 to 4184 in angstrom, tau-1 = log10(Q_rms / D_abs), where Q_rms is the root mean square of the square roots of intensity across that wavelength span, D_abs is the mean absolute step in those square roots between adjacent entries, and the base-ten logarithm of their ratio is 1.49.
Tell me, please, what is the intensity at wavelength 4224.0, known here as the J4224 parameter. 3.531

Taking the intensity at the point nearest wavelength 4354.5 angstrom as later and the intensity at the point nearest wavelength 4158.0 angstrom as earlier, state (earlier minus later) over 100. -0.010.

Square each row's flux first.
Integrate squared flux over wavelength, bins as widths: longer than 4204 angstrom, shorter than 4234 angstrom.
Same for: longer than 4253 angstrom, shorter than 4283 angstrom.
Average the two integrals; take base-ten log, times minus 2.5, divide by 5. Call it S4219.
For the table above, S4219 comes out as -1.26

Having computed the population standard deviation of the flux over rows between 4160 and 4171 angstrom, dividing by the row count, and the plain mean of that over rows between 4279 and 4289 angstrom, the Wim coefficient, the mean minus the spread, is 3.1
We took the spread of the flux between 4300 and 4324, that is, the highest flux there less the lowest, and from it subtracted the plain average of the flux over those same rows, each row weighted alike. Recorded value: -3.04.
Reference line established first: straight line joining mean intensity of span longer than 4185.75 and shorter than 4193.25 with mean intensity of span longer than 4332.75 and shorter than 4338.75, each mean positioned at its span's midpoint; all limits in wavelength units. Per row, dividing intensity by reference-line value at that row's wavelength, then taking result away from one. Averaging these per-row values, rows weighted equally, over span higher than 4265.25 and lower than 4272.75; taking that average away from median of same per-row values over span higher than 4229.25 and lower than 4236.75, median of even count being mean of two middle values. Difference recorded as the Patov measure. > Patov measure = -0.15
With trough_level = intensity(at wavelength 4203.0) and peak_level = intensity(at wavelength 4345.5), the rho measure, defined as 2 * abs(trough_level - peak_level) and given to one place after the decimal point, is 1.2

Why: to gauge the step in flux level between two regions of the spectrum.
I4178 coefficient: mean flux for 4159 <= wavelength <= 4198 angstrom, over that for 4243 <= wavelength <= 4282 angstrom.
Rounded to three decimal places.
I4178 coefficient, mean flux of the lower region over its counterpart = 0.937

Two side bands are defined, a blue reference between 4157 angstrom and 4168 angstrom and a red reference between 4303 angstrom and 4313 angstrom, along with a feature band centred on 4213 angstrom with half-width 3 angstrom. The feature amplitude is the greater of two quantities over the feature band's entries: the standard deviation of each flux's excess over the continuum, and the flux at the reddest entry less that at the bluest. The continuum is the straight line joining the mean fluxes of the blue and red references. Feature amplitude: 0.097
